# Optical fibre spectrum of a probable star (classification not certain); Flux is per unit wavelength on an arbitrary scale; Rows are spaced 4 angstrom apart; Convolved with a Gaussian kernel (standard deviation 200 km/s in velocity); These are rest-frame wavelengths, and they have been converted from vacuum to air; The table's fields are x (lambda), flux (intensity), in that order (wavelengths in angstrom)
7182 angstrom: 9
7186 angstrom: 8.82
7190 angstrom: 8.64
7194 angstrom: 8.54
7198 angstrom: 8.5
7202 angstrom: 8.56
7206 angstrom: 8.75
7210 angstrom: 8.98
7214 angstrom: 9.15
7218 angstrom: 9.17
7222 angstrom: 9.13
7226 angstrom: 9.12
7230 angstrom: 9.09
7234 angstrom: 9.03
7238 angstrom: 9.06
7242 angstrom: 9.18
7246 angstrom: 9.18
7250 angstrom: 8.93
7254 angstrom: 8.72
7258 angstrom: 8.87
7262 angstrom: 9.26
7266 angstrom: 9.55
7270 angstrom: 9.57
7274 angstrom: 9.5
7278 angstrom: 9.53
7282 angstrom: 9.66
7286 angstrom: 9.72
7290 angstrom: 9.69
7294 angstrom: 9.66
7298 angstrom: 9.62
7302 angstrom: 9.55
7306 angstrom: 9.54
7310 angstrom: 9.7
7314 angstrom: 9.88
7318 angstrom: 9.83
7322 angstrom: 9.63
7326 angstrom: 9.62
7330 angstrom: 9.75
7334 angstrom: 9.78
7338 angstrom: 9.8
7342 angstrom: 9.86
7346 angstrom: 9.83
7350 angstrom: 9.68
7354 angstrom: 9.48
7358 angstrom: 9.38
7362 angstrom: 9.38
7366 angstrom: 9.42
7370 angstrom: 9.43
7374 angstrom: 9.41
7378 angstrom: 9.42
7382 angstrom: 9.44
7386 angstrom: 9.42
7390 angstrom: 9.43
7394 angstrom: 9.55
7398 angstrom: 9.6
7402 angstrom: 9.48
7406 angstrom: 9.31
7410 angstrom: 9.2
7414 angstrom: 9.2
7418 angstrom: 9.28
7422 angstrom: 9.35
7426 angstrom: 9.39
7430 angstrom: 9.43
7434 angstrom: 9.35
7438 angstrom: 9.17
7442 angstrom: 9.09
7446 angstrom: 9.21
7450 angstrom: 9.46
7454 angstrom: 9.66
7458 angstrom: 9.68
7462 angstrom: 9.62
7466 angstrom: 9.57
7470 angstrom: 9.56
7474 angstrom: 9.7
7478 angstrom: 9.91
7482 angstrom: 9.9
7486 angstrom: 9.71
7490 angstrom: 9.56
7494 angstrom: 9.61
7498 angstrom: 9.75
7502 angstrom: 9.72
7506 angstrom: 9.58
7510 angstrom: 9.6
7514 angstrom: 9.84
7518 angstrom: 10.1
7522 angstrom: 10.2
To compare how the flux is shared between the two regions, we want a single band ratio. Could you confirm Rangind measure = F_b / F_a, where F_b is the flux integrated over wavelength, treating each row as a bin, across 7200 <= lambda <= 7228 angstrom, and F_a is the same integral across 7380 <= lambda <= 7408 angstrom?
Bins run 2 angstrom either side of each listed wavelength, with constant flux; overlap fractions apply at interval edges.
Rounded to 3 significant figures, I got 0.949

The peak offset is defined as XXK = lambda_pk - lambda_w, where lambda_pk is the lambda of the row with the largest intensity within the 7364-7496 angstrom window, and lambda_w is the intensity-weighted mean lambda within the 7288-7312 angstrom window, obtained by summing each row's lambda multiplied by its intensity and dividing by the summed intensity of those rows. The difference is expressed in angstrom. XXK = 178.0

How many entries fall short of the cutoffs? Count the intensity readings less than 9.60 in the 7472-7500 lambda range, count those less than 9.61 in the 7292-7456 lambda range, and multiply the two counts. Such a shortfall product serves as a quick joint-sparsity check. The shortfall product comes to 27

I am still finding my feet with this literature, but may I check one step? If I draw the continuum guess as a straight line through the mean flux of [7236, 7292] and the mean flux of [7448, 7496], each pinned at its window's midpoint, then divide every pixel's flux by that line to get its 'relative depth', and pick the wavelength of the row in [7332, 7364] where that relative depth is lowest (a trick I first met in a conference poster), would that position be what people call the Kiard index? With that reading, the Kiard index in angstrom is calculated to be 7362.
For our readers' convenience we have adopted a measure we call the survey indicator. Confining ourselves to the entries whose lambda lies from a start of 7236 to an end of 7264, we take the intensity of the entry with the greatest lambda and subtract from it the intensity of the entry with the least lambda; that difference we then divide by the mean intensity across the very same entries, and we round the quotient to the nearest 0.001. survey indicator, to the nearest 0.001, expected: 0.022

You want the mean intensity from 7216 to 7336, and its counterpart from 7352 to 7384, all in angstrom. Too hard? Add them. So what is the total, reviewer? 18.8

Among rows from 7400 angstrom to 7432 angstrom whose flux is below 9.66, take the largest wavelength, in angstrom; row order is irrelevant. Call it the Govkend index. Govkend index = 7430 angstrom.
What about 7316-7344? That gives 7326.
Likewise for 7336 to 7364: 7362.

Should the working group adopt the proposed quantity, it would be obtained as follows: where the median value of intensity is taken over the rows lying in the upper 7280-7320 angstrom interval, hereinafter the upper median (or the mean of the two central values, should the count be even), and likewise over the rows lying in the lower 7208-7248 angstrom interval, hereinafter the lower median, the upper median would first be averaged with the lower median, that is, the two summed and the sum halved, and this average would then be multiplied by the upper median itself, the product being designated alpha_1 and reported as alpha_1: 91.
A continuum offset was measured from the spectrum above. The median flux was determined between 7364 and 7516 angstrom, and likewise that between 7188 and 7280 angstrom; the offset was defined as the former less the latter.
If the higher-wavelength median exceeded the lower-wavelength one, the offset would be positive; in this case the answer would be 0.38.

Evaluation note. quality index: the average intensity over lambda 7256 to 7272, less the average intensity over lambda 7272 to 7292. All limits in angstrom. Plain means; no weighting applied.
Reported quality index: -0.31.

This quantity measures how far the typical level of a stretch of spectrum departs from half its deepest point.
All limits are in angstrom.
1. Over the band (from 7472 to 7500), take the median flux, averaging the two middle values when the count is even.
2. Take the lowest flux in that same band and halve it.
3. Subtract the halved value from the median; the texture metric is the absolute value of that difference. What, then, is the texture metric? 4.93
